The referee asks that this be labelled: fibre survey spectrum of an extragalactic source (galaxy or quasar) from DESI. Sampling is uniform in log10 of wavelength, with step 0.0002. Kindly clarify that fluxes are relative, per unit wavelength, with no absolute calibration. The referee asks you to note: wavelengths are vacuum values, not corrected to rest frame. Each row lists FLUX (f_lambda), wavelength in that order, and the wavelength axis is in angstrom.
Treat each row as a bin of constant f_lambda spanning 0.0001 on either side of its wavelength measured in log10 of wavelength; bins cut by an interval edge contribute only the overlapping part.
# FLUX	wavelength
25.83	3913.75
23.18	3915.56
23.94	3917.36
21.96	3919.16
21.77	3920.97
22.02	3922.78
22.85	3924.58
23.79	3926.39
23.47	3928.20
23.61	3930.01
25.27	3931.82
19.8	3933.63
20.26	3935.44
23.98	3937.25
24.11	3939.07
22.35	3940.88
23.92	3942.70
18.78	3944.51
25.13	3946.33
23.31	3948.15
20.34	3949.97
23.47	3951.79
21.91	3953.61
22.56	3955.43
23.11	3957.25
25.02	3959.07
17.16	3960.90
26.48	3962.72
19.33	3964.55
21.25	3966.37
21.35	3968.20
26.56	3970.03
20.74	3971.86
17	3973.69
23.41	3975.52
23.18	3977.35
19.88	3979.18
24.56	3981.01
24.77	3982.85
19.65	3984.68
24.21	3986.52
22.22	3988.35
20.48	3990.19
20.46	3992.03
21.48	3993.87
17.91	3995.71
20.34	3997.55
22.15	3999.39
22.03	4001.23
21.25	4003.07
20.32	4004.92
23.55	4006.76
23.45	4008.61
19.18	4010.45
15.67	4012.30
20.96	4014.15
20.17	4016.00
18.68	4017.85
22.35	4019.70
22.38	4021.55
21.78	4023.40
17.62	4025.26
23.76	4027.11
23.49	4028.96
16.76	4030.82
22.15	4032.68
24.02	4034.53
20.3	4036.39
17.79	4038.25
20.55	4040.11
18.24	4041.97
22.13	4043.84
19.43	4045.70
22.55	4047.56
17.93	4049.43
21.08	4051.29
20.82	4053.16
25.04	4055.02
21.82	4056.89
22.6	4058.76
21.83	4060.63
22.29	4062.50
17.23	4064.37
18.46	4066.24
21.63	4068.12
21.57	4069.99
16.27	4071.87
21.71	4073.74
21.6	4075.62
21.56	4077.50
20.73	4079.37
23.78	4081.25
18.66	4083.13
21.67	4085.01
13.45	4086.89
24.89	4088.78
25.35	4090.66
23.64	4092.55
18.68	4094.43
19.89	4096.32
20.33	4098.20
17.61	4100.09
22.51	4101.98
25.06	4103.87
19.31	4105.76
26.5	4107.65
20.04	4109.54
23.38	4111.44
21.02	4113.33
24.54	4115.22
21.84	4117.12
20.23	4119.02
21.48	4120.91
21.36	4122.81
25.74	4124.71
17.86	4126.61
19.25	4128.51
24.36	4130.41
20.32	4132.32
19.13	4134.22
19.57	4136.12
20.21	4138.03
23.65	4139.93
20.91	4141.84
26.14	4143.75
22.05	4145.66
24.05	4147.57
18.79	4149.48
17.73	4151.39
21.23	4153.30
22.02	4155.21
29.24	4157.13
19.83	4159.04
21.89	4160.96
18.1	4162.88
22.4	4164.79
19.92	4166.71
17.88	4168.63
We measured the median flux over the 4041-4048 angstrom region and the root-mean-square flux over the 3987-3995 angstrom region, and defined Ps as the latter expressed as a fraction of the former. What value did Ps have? 1.02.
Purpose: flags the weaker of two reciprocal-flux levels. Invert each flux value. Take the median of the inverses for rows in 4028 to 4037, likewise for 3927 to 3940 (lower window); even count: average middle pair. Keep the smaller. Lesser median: 0.0424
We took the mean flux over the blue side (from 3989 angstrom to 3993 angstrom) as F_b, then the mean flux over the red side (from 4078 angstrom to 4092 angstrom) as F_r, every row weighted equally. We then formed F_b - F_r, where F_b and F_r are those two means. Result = -0.7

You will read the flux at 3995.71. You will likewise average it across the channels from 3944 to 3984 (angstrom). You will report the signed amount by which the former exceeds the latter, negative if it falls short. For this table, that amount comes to -4.3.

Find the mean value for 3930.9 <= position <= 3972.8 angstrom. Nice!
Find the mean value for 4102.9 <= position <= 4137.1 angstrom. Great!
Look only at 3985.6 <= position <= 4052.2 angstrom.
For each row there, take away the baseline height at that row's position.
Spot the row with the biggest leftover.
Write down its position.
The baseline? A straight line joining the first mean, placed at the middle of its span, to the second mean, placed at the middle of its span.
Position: 4034.53 angstrom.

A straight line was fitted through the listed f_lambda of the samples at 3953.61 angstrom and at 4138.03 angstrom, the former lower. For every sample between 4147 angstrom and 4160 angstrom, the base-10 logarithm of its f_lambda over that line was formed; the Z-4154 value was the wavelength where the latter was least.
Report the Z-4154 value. 4151.39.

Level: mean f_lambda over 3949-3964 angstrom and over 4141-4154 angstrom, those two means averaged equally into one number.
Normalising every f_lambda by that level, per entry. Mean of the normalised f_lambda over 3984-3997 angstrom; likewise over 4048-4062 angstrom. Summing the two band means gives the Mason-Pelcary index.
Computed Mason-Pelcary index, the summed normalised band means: 1.93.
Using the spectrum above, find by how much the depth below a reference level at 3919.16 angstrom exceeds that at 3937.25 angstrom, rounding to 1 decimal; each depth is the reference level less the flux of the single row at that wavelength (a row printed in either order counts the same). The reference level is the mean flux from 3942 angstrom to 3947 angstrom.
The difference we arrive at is 2.0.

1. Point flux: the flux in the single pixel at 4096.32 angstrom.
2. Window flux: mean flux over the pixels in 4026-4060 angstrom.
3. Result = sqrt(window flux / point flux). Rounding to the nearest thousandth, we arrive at 1.031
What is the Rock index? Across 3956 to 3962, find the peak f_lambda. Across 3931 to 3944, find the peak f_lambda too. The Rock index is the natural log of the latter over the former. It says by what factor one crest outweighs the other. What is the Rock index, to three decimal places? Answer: 0.010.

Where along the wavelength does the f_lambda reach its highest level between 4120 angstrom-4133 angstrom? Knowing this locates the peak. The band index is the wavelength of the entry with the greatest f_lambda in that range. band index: 4124.71 angstrom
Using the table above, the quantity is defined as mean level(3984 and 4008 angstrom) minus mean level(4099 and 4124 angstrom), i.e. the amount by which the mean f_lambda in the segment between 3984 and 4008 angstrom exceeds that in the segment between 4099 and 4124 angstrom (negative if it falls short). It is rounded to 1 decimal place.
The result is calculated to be -0.7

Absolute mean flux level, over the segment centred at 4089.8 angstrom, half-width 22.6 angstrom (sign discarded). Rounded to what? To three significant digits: 21.2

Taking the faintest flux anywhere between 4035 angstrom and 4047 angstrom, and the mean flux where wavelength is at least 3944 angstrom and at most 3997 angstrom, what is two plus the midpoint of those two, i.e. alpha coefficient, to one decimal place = 21.9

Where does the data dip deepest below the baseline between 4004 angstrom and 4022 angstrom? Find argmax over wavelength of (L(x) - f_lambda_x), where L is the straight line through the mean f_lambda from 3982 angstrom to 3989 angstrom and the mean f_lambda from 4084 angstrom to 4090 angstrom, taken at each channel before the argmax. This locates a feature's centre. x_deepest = 4012.30 angstrom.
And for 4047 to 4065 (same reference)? 4064.37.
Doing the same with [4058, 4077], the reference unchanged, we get 4071.87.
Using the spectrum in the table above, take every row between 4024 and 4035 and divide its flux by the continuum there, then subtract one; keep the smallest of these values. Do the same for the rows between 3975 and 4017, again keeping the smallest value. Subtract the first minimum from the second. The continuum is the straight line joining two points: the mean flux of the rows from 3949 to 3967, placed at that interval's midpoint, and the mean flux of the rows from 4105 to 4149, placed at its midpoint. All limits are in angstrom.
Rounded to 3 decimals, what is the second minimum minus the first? -0.050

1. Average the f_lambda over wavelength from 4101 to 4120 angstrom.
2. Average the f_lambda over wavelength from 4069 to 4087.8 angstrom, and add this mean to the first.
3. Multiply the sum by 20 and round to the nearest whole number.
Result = 851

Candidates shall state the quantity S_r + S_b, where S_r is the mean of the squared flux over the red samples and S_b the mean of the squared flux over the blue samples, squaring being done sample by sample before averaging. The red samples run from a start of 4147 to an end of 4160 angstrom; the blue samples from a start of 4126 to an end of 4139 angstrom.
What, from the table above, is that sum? 898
